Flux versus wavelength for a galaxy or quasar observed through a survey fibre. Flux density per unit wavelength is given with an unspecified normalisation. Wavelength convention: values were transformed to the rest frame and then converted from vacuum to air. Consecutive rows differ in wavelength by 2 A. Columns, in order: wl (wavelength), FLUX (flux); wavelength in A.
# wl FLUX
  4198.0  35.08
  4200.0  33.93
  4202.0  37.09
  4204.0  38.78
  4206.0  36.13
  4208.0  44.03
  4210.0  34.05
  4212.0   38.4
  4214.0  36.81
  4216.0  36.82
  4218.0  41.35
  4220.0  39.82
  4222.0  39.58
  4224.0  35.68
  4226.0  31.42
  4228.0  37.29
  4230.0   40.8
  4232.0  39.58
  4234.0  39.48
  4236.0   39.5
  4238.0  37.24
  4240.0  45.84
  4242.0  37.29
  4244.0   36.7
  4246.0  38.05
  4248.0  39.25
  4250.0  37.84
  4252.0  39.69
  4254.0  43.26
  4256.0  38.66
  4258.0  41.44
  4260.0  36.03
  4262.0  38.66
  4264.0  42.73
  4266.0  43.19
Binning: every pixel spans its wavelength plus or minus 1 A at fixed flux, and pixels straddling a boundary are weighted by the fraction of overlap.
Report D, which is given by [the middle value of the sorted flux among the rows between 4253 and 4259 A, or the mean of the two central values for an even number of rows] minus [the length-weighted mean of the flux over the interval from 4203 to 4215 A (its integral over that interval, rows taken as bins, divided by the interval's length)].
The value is 3.4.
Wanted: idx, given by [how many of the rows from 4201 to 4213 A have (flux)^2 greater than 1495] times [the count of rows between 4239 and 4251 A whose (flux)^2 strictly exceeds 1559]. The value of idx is 2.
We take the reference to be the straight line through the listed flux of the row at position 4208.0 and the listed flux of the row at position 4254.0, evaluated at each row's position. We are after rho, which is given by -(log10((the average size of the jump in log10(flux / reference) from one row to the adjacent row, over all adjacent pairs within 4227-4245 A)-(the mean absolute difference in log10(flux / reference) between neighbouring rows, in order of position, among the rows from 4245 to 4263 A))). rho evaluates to 3.07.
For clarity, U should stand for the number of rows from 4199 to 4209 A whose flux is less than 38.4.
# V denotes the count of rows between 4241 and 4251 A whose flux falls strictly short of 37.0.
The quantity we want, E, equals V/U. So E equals 0.3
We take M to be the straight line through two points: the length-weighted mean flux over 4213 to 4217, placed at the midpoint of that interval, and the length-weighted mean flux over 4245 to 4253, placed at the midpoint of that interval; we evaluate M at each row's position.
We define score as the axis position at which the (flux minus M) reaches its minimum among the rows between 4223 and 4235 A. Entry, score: 4226.0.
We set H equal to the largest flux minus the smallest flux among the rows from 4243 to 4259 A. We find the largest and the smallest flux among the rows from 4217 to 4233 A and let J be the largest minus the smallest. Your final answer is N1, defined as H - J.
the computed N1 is -3.4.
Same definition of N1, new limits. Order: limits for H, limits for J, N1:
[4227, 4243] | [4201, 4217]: -1.4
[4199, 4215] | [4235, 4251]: 1.0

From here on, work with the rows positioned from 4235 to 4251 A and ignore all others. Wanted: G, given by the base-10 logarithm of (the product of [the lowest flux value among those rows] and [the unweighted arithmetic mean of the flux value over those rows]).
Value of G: 3.16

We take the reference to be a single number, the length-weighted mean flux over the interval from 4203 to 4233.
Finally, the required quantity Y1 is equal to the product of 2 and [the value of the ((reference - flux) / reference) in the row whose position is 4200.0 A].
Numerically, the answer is 0.22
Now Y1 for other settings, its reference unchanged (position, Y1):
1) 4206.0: 0.10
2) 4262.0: -0.03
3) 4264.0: -0.25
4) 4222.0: -0.08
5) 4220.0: -0.09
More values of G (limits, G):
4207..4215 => 3.12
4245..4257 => 3.17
